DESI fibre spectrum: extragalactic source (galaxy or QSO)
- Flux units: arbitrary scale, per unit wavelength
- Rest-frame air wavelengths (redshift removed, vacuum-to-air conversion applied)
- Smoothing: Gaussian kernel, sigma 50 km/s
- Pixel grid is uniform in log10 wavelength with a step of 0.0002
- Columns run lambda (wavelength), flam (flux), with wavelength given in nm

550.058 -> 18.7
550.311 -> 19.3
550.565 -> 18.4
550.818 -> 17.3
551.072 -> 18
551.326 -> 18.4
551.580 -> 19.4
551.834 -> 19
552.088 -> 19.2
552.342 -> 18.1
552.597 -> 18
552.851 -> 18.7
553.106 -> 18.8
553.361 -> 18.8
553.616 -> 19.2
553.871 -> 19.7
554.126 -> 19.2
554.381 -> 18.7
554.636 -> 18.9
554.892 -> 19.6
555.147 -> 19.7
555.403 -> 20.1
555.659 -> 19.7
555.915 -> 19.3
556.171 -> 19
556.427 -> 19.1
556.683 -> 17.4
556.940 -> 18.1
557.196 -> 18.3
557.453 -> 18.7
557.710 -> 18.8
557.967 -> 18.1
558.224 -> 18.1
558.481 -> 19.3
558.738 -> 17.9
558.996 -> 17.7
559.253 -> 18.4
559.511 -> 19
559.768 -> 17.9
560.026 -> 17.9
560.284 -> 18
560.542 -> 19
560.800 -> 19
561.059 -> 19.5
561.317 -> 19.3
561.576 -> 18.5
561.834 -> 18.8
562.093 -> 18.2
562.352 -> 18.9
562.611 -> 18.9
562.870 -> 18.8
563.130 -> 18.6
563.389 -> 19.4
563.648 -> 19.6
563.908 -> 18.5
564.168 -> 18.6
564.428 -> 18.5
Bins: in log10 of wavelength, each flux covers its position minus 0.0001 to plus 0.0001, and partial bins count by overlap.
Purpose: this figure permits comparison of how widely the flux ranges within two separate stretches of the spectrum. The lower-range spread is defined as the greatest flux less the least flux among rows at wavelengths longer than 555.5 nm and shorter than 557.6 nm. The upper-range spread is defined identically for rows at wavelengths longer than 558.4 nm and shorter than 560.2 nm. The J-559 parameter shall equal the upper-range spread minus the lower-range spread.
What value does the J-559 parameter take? -0.70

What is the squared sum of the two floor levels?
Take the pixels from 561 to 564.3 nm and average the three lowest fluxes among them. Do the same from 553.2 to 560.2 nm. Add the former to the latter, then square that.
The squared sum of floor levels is 1301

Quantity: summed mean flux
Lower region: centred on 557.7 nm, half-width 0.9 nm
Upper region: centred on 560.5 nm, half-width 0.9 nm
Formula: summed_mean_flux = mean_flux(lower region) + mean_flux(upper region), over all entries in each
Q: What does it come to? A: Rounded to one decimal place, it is 37.1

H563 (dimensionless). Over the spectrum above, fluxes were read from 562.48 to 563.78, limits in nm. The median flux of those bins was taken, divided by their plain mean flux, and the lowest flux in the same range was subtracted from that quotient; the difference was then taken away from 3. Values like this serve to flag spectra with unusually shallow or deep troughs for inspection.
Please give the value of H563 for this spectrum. 20.6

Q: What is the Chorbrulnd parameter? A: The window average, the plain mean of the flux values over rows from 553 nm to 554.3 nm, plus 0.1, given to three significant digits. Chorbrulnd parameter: 19.2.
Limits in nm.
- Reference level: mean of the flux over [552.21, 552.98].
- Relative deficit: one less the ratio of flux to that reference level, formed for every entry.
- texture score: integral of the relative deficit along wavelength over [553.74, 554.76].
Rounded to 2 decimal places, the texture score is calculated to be -0.05 nm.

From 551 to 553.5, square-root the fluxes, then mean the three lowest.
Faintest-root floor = 4.25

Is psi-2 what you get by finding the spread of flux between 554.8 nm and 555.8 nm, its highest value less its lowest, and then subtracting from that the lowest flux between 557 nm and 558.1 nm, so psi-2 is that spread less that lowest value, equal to -17.6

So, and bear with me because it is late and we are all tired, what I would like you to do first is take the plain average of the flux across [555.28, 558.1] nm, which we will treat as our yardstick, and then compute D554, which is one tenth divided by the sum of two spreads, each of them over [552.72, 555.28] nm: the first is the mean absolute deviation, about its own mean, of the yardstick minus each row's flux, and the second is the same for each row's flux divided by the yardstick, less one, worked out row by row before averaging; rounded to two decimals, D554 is 0.27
